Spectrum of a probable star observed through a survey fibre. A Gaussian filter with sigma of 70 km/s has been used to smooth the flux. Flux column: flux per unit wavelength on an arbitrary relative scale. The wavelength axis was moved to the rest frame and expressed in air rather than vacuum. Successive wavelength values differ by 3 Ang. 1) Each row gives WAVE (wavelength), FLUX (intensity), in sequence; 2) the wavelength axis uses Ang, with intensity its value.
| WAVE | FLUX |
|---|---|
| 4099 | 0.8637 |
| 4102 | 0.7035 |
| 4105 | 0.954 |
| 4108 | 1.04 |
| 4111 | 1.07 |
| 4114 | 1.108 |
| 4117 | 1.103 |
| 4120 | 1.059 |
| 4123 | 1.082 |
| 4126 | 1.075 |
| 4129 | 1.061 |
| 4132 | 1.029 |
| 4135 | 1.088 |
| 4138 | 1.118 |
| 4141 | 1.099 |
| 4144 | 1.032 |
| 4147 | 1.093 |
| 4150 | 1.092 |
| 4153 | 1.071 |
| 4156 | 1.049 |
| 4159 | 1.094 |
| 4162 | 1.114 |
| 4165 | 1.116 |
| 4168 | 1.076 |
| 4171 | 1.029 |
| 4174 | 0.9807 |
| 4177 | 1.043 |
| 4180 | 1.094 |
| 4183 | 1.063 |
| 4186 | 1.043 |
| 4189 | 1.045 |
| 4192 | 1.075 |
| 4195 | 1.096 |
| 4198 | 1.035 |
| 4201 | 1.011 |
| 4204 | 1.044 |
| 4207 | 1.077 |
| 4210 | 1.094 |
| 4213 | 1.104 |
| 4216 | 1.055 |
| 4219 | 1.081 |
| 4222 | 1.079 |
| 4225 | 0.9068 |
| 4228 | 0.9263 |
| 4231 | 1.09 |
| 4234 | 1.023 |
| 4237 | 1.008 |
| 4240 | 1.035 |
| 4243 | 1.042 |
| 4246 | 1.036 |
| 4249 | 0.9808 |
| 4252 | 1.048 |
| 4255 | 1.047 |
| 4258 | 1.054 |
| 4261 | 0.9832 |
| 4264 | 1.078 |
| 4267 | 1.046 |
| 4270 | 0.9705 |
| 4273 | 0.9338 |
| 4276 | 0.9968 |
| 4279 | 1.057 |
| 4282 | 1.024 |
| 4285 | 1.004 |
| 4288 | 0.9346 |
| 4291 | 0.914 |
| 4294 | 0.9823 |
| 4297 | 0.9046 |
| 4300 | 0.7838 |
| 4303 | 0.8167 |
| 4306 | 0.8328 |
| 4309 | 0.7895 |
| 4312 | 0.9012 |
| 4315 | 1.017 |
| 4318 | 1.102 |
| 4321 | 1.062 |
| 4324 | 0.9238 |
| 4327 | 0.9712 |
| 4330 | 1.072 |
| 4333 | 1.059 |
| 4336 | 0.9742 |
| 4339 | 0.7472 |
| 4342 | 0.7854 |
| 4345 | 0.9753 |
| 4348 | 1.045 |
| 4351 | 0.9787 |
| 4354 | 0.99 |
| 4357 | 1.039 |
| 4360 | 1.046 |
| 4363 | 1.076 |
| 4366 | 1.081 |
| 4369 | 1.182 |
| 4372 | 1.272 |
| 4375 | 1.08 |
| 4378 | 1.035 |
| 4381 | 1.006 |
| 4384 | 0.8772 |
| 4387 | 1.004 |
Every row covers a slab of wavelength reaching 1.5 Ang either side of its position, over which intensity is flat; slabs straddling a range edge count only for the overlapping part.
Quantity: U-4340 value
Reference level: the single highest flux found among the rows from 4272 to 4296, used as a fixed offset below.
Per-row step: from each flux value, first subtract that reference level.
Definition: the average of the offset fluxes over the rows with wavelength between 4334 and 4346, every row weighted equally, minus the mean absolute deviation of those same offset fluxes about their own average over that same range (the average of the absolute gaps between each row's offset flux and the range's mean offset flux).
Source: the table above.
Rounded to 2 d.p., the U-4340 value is -0.29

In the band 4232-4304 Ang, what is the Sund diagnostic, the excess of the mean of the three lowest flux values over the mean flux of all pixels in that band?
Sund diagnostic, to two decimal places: -0.15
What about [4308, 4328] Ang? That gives -0.10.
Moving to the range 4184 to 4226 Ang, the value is -0.07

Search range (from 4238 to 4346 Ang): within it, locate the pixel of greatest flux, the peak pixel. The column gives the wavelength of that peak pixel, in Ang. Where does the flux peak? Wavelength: 4318 Ang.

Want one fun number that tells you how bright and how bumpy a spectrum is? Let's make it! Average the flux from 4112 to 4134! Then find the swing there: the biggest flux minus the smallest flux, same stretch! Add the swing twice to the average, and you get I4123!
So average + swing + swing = 1.23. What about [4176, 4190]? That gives 1.16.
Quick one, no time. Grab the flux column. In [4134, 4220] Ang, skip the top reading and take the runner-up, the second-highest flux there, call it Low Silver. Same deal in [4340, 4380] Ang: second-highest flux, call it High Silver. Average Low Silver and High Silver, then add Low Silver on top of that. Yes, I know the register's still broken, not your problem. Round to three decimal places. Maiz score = 2.265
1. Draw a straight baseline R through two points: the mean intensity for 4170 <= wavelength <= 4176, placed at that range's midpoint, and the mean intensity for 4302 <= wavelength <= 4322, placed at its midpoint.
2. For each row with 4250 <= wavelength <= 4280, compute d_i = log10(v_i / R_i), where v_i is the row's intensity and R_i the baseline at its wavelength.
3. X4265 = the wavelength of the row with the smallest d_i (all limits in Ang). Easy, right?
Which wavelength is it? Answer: 4273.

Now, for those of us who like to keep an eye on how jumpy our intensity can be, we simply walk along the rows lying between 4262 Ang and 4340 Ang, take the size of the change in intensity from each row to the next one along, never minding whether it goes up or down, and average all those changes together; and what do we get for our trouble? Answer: 0.07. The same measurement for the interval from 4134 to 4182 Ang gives 0.04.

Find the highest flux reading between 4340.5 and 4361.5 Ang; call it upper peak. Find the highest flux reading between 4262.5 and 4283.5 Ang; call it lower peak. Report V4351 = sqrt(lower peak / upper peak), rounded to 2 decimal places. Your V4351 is 1.02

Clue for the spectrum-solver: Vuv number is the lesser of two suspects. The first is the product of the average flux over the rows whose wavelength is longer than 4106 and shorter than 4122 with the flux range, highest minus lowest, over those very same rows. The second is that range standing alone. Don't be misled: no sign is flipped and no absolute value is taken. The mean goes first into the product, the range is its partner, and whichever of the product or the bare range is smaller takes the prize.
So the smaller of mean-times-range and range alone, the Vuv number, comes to 0.07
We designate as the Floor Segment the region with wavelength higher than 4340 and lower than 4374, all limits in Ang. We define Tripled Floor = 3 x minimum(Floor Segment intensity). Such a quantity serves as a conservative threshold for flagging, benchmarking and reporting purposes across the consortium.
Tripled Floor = 2.36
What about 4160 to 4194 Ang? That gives 2.94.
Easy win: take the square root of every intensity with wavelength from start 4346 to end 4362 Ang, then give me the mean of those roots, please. 1.010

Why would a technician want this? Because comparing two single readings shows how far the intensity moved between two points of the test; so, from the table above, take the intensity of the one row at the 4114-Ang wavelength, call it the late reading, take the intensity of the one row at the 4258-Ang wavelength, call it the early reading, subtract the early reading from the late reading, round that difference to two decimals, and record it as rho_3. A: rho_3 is 0.05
